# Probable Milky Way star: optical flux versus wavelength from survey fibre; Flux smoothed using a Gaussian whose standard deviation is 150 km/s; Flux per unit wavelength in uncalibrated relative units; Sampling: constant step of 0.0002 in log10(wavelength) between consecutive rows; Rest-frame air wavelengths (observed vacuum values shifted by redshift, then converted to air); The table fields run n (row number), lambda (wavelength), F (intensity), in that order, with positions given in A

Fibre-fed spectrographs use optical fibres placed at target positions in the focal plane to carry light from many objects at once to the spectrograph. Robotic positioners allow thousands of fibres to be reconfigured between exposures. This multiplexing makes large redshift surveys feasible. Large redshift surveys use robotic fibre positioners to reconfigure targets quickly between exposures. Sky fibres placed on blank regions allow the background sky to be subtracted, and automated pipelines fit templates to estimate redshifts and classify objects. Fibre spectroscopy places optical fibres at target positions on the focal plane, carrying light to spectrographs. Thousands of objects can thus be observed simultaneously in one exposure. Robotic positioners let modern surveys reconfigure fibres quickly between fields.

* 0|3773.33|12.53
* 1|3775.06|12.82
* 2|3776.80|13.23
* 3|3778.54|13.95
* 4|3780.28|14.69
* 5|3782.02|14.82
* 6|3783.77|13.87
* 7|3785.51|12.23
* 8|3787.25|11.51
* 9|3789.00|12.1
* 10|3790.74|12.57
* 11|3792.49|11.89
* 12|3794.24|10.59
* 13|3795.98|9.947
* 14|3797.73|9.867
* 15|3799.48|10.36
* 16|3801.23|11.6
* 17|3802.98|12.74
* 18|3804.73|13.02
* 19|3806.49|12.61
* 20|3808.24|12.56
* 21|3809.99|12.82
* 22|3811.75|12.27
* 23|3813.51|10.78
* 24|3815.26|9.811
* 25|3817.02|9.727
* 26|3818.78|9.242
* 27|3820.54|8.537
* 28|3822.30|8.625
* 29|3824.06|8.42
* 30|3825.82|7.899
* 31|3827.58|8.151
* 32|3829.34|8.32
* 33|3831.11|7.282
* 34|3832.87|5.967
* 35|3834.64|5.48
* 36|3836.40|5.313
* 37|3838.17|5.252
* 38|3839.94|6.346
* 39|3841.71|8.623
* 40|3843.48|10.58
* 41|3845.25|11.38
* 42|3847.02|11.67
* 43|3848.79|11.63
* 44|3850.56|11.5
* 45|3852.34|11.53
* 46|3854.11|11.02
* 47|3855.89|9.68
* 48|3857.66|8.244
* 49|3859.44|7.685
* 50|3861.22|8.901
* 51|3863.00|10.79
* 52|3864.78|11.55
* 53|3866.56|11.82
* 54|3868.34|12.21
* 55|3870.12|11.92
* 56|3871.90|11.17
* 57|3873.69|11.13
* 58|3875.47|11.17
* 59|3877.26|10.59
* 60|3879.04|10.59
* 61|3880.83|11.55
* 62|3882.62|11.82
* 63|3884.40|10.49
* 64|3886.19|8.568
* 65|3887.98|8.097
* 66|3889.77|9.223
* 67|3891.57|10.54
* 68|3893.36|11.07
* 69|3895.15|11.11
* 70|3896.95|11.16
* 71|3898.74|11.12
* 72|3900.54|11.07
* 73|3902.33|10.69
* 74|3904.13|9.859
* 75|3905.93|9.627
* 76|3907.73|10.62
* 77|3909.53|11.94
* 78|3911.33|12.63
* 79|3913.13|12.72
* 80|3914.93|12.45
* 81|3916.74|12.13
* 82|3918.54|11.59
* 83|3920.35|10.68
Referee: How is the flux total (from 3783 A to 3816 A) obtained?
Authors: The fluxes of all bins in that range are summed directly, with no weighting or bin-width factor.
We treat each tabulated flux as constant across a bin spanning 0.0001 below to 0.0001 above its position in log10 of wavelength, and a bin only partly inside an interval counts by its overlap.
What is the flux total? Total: 223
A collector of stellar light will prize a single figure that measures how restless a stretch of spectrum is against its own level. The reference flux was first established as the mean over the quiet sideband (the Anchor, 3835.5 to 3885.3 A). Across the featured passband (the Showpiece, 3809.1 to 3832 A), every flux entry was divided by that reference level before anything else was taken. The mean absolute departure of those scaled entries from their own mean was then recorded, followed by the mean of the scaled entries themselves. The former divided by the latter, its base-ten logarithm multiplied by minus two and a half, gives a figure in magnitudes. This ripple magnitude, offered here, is 2.13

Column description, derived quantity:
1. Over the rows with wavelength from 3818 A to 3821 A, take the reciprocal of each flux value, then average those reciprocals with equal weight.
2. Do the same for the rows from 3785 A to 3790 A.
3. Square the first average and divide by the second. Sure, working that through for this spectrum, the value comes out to 0.15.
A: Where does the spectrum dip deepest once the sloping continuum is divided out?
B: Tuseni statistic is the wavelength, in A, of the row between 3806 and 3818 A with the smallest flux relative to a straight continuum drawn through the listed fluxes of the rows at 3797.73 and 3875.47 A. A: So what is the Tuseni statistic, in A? 3817.02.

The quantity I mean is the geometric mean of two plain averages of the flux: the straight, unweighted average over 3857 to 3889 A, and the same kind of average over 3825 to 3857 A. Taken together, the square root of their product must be 9.6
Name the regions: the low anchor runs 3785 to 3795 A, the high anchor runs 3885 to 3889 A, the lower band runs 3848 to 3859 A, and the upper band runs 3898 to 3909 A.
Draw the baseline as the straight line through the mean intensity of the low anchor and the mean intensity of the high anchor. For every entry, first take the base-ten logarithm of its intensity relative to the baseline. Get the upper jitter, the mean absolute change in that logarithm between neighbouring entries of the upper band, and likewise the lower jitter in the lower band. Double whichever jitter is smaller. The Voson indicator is 0.039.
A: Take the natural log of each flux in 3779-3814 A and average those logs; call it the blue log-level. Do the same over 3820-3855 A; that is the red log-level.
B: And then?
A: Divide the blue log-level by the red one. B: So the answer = 1.17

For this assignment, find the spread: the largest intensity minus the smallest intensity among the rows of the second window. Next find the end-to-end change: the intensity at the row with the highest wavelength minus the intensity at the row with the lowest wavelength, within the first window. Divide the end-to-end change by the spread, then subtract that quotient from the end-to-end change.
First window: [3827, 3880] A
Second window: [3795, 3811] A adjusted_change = 1.7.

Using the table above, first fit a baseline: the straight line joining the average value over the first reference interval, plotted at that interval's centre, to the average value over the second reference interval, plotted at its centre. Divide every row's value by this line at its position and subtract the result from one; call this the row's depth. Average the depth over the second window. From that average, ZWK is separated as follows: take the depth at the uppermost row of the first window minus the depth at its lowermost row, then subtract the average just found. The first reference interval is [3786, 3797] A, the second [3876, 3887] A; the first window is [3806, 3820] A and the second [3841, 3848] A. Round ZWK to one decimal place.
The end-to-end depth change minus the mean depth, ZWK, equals 0.3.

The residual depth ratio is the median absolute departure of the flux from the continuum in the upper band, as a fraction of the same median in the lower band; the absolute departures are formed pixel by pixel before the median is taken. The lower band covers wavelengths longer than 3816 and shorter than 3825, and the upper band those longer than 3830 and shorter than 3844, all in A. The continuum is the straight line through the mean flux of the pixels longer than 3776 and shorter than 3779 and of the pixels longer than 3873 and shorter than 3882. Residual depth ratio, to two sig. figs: 1.6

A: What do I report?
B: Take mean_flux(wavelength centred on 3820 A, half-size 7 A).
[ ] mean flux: 9.1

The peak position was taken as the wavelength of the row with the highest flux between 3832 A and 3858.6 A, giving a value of 3847.02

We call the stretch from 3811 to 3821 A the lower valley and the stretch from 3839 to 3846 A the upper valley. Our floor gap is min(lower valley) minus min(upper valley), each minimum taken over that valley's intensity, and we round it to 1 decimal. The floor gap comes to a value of 2.2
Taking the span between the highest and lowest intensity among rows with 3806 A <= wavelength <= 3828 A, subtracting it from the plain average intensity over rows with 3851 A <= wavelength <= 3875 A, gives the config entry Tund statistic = 5.7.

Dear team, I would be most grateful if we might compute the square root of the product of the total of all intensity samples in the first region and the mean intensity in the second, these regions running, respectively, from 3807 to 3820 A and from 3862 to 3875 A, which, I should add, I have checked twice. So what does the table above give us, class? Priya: 29.8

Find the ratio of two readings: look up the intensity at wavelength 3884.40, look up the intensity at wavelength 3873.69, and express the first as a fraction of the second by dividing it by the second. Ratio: 0.94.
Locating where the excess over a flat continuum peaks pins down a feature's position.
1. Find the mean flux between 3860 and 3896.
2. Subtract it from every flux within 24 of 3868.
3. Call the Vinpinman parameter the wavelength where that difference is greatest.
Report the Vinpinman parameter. 3868.34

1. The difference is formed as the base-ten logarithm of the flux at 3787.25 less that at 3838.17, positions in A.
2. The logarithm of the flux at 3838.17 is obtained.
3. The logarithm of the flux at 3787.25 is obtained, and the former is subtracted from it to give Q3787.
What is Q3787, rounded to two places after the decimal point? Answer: 0.34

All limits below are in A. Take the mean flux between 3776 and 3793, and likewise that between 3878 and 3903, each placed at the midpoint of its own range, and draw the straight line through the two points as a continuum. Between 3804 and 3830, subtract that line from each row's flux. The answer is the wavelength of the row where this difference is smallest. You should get 3825.82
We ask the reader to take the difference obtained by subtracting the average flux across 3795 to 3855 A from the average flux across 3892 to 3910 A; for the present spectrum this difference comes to 1.1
